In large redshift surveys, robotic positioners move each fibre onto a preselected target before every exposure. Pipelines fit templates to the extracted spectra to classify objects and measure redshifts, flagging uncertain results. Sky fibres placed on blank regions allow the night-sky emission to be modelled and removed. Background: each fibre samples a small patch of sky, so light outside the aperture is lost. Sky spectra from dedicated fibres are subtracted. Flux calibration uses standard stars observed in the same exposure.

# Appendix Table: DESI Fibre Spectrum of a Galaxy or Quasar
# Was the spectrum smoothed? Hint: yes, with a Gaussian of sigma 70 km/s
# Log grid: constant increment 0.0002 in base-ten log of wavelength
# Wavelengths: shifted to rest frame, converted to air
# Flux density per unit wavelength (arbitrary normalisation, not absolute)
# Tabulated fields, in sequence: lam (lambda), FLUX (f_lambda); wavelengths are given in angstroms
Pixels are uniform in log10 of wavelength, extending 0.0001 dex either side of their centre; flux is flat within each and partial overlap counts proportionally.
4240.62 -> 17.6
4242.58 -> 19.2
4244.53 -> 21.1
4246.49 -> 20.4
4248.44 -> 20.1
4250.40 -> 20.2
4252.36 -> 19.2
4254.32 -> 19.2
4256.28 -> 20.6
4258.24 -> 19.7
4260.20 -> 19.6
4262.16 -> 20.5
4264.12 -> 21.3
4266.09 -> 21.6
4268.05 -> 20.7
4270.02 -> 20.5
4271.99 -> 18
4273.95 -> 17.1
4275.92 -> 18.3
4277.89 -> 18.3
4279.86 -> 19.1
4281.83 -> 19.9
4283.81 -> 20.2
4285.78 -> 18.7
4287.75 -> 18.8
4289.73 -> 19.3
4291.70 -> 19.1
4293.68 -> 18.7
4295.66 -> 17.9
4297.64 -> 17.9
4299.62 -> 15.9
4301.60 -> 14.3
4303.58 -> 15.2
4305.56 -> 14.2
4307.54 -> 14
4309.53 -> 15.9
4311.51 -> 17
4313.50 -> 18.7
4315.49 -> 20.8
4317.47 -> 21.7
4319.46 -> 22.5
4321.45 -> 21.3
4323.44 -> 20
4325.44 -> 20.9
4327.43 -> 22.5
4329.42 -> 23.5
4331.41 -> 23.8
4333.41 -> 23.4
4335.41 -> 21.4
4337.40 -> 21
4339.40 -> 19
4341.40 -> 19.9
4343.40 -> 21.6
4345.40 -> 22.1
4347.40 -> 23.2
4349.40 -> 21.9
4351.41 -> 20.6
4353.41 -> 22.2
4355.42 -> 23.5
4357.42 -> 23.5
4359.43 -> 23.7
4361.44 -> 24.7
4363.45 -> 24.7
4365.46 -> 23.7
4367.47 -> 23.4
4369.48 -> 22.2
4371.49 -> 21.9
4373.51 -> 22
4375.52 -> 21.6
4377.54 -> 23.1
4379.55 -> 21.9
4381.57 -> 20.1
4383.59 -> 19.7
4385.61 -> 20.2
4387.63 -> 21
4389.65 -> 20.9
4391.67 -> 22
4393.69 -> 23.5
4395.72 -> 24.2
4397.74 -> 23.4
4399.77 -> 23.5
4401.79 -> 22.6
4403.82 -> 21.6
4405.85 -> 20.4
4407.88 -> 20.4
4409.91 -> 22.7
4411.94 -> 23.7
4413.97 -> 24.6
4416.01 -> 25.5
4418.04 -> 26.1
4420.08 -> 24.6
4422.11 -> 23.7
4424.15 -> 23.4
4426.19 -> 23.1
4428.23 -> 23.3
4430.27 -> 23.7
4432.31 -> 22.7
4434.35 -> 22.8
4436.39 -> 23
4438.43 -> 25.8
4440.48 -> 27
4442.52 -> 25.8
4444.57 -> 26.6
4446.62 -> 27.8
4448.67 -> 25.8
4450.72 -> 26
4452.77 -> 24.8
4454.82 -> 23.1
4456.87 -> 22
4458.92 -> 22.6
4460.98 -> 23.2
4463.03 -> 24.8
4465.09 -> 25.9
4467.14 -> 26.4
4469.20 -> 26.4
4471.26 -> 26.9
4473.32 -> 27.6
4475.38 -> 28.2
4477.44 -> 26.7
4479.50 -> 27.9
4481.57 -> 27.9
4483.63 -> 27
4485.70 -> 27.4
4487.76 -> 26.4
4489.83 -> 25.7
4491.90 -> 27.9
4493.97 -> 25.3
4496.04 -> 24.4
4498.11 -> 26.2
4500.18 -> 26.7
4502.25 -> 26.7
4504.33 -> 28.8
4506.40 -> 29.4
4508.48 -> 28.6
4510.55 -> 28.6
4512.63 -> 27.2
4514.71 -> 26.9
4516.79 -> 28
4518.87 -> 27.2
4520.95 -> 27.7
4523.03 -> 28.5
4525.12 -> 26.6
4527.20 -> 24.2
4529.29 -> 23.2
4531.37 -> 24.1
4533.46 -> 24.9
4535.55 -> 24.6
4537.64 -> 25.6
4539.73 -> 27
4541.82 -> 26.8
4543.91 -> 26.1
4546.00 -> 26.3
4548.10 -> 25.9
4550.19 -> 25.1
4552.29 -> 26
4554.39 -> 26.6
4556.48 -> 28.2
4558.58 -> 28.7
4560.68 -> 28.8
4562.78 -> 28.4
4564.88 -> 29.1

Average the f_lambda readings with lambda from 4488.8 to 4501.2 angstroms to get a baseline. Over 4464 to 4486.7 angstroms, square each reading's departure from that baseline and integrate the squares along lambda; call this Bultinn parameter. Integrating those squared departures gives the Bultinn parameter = 38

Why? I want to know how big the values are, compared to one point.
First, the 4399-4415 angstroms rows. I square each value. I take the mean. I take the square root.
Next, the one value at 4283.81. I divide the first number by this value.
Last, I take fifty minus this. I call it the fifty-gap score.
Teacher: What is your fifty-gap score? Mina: 48.9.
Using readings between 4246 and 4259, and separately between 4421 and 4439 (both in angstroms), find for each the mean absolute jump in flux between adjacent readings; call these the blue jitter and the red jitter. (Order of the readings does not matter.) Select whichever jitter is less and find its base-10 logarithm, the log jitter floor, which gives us -0.21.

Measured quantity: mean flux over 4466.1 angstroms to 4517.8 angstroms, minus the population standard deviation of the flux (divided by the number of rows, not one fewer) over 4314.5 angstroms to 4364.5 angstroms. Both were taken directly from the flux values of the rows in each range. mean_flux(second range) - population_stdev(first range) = 25.7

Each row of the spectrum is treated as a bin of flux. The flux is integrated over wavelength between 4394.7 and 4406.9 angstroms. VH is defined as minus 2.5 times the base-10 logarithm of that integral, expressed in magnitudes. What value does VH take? -6.1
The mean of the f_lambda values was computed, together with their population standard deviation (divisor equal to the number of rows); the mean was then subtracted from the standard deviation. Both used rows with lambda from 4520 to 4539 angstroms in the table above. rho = -24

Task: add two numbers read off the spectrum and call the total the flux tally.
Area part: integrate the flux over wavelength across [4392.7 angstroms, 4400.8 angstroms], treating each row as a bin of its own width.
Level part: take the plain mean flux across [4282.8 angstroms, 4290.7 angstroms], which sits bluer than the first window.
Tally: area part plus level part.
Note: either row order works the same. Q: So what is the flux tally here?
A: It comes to 211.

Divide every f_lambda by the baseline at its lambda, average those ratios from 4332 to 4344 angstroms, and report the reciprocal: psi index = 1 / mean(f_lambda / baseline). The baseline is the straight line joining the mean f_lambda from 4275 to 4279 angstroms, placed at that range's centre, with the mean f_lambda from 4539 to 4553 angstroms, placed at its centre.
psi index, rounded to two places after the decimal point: 0.95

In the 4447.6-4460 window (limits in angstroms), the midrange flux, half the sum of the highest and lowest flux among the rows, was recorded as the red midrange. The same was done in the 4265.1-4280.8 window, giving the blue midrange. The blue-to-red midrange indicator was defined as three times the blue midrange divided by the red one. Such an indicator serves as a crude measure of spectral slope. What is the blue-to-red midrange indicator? 2.4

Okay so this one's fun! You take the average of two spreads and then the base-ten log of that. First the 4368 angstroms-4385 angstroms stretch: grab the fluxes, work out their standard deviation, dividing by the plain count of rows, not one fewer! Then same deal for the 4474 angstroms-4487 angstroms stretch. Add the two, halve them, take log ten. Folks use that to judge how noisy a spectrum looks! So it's -0.10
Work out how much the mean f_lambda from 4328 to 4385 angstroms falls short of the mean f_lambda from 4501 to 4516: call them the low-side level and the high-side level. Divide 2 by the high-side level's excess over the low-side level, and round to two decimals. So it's 0.35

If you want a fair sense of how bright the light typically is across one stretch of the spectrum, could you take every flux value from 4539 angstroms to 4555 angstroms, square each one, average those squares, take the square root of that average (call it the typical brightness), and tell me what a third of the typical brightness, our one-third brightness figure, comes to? 8.7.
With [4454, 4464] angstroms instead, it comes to 7.7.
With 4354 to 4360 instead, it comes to 7.9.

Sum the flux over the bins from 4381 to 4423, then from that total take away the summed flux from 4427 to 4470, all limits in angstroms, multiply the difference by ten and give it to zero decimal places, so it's -451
